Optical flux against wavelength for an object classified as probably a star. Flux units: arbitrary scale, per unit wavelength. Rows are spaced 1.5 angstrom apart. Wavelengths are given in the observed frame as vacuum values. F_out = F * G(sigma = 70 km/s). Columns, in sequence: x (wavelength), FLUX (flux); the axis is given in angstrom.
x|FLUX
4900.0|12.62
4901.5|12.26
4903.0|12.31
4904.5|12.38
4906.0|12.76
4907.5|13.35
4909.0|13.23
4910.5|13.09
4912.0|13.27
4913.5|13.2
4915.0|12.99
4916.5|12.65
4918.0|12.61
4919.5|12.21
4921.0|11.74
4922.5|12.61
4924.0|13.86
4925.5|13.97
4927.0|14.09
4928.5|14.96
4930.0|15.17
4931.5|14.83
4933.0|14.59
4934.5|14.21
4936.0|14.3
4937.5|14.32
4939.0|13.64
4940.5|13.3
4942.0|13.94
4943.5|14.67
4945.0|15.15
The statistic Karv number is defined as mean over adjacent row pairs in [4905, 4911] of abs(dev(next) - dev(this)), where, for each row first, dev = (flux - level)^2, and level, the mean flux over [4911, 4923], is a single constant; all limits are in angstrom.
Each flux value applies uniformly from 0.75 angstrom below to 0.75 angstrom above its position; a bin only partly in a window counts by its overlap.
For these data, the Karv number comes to 0.25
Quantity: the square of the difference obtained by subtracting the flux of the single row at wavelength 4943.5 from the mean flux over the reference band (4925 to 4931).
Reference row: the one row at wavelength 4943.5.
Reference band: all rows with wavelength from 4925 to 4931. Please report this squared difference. 0.0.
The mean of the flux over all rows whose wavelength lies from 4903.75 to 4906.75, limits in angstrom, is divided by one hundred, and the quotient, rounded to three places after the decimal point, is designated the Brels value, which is 0.126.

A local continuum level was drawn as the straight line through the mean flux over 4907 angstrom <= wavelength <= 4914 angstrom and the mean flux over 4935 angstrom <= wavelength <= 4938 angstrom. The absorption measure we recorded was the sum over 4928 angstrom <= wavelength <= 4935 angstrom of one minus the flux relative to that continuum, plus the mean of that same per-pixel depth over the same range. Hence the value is -0.3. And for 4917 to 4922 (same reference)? 0.4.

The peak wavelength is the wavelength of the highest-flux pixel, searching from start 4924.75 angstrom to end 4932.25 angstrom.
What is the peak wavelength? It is 4930.0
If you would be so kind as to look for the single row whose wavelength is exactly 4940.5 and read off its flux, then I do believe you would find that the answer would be 13.3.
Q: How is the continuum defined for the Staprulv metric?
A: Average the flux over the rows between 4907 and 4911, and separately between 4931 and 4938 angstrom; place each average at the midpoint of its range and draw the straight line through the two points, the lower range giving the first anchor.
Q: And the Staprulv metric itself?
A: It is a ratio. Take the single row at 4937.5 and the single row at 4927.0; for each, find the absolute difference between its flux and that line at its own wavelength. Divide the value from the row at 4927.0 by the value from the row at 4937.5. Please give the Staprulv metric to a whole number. 0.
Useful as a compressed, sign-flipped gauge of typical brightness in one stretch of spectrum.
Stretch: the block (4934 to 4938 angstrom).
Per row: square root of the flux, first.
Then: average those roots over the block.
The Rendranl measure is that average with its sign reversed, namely -3.78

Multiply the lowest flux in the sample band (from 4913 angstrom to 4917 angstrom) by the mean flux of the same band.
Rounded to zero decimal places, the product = 164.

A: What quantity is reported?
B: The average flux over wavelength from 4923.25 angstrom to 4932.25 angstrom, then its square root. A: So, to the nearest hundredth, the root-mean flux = 3.81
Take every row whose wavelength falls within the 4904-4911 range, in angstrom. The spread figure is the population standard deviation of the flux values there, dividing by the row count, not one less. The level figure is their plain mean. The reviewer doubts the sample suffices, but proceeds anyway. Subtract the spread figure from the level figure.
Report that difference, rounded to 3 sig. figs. 12.6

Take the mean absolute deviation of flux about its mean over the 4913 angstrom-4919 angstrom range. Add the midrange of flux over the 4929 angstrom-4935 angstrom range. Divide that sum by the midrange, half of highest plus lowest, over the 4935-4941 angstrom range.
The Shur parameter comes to 1.08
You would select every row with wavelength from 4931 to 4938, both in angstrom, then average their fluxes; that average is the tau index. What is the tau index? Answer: 14.4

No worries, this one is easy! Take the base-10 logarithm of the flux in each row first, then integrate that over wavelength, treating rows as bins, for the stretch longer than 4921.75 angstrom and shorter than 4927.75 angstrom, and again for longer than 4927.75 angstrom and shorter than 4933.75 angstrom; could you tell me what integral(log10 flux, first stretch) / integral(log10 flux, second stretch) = 0.967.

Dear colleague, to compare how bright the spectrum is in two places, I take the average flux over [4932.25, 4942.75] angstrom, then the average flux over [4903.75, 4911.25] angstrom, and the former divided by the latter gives 1.08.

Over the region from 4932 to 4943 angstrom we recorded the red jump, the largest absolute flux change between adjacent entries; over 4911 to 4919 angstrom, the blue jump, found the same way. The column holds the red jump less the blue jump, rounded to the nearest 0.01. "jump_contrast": 0.34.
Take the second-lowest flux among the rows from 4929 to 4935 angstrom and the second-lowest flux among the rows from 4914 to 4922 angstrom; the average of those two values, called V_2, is 13.4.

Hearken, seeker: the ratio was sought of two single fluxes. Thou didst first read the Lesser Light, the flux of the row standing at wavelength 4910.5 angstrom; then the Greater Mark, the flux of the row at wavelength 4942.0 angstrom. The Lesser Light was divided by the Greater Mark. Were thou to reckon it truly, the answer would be 0.94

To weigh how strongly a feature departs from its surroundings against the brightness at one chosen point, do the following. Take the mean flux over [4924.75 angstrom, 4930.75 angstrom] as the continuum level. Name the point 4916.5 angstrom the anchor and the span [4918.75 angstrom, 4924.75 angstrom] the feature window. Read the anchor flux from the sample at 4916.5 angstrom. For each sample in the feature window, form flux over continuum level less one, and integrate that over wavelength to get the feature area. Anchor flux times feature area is -10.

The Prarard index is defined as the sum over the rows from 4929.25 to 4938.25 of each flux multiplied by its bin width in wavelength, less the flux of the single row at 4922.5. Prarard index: 119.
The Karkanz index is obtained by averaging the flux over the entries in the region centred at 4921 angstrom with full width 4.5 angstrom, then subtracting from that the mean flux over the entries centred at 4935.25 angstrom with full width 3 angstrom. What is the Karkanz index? -2.1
